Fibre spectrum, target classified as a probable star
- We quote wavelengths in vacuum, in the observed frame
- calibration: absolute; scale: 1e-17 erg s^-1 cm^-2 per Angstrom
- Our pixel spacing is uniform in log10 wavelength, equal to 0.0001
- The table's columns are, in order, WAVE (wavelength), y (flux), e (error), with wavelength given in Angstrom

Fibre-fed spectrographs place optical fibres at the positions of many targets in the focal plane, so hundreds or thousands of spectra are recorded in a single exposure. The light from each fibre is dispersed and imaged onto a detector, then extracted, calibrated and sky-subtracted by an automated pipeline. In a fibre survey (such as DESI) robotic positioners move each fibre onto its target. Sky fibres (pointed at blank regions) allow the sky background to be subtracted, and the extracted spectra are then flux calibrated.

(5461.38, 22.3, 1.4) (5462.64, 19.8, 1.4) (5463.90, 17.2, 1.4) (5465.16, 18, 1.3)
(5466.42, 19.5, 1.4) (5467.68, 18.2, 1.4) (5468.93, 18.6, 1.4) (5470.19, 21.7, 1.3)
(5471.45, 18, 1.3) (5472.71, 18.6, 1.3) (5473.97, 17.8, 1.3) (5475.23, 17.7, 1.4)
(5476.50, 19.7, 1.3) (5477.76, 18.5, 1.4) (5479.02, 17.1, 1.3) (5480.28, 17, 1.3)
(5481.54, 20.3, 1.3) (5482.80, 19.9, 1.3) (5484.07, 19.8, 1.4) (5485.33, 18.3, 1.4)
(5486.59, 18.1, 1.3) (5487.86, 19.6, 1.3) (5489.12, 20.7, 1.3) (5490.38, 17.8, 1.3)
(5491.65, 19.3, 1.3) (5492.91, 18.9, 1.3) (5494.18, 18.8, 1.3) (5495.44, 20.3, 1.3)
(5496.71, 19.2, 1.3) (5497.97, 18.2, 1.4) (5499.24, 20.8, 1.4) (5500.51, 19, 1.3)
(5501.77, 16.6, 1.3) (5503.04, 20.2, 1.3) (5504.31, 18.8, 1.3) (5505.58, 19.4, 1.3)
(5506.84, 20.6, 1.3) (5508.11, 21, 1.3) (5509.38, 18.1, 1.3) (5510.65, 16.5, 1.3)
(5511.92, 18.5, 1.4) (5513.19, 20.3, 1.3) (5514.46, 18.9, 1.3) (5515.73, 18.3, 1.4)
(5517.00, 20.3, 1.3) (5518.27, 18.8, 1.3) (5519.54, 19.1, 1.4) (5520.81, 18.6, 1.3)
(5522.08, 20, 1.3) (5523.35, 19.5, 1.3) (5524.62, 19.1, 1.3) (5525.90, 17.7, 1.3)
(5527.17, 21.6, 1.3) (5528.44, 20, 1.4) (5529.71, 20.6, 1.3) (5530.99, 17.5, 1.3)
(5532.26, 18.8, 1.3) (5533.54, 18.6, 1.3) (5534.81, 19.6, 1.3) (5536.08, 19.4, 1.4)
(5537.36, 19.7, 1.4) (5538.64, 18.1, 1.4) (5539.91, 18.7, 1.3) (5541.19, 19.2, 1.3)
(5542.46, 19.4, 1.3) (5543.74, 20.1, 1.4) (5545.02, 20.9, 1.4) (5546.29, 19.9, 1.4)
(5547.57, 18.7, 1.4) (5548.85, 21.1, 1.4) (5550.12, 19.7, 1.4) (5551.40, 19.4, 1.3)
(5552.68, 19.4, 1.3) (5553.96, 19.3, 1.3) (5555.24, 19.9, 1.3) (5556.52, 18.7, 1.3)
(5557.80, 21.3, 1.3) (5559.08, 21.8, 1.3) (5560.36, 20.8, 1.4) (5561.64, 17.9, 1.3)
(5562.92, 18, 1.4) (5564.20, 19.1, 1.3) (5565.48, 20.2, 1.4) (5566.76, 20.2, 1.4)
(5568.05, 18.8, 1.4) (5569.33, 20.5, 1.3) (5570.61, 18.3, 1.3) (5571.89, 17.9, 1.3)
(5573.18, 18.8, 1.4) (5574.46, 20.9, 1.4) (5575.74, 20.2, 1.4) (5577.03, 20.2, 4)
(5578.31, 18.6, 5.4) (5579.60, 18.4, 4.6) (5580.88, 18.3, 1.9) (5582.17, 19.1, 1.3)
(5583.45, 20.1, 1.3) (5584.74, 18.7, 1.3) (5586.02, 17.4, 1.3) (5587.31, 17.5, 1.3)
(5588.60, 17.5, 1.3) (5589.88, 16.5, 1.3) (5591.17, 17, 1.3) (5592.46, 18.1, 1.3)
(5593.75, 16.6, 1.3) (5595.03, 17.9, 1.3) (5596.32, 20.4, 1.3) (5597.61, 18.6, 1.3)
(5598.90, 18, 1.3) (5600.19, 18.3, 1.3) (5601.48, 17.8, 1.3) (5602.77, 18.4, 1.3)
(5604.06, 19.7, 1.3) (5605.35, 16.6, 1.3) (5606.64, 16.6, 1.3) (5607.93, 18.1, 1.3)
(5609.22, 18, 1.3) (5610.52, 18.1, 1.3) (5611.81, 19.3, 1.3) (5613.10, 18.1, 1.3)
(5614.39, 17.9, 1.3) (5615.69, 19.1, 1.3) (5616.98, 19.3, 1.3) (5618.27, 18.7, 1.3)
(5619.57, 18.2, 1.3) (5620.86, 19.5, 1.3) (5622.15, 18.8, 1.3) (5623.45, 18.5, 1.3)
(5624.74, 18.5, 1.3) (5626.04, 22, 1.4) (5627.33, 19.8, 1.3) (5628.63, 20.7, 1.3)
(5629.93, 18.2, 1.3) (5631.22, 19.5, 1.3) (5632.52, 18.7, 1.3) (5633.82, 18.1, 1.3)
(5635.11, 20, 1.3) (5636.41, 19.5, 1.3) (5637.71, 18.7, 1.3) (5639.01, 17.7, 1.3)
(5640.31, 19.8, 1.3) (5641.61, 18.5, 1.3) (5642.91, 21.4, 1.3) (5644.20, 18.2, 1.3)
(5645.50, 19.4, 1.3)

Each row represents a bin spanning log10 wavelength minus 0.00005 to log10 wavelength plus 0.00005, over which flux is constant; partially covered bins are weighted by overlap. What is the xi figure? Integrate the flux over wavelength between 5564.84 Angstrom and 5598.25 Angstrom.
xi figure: 625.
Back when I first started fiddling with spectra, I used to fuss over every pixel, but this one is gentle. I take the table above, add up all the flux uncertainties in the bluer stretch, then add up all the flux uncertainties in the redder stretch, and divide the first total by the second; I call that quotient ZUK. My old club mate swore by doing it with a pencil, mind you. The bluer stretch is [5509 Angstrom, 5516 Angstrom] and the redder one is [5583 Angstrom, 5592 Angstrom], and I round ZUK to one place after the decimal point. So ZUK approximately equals 0.9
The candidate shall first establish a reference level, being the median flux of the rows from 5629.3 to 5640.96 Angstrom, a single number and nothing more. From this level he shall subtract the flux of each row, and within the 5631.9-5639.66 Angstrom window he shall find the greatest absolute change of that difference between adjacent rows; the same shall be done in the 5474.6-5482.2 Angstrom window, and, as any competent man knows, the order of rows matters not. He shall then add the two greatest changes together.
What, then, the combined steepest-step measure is 5.2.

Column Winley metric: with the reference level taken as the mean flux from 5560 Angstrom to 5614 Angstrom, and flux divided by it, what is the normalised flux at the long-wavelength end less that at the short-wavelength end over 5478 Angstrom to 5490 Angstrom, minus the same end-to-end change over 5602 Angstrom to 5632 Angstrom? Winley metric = 0.13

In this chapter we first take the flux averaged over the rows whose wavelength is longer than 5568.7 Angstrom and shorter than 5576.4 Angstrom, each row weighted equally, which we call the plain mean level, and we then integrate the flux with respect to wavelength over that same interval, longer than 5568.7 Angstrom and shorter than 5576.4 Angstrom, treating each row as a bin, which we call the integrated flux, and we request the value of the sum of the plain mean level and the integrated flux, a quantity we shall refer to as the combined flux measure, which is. 169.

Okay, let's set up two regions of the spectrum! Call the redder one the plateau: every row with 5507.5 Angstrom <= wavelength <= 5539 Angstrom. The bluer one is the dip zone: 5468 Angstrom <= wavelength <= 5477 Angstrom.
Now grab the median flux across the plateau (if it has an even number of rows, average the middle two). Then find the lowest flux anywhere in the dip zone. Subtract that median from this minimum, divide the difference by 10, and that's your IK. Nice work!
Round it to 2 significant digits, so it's -0.14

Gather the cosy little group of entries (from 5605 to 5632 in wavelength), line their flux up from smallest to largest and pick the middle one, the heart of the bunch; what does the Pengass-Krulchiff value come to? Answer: 18.5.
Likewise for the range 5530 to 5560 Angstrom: 19.4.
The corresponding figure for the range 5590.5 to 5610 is 18.0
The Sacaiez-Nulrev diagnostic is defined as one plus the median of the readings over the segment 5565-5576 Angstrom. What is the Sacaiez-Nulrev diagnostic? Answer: 21.2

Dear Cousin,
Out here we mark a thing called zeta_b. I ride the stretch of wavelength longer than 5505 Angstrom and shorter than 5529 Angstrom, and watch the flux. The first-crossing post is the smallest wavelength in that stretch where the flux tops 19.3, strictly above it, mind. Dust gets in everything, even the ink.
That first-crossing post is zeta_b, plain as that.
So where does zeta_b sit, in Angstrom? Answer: 5505.58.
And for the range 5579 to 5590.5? 5583.45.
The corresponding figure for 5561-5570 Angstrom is 5565.48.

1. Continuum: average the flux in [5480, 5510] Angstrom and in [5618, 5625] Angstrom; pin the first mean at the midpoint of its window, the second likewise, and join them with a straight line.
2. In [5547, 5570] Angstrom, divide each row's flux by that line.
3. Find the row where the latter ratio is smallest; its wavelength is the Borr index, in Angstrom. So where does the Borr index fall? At 5561.64 Angstrom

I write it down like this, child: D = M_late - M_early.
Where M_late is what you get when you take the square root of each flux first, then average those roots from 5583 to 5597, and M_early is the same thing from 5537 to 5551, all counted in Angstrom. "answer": -0.19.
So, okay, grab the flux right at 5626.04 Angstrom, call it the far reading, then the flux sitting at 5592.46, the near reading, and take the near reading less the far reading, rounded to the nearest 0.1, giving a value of -3.9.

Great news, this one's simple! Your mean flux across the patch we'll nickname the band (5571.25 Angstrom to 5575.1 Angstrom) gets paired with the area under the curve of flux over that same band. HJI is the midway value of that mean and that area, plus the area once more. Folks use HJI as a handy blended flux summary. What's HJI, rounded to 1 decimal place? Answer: 120.5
